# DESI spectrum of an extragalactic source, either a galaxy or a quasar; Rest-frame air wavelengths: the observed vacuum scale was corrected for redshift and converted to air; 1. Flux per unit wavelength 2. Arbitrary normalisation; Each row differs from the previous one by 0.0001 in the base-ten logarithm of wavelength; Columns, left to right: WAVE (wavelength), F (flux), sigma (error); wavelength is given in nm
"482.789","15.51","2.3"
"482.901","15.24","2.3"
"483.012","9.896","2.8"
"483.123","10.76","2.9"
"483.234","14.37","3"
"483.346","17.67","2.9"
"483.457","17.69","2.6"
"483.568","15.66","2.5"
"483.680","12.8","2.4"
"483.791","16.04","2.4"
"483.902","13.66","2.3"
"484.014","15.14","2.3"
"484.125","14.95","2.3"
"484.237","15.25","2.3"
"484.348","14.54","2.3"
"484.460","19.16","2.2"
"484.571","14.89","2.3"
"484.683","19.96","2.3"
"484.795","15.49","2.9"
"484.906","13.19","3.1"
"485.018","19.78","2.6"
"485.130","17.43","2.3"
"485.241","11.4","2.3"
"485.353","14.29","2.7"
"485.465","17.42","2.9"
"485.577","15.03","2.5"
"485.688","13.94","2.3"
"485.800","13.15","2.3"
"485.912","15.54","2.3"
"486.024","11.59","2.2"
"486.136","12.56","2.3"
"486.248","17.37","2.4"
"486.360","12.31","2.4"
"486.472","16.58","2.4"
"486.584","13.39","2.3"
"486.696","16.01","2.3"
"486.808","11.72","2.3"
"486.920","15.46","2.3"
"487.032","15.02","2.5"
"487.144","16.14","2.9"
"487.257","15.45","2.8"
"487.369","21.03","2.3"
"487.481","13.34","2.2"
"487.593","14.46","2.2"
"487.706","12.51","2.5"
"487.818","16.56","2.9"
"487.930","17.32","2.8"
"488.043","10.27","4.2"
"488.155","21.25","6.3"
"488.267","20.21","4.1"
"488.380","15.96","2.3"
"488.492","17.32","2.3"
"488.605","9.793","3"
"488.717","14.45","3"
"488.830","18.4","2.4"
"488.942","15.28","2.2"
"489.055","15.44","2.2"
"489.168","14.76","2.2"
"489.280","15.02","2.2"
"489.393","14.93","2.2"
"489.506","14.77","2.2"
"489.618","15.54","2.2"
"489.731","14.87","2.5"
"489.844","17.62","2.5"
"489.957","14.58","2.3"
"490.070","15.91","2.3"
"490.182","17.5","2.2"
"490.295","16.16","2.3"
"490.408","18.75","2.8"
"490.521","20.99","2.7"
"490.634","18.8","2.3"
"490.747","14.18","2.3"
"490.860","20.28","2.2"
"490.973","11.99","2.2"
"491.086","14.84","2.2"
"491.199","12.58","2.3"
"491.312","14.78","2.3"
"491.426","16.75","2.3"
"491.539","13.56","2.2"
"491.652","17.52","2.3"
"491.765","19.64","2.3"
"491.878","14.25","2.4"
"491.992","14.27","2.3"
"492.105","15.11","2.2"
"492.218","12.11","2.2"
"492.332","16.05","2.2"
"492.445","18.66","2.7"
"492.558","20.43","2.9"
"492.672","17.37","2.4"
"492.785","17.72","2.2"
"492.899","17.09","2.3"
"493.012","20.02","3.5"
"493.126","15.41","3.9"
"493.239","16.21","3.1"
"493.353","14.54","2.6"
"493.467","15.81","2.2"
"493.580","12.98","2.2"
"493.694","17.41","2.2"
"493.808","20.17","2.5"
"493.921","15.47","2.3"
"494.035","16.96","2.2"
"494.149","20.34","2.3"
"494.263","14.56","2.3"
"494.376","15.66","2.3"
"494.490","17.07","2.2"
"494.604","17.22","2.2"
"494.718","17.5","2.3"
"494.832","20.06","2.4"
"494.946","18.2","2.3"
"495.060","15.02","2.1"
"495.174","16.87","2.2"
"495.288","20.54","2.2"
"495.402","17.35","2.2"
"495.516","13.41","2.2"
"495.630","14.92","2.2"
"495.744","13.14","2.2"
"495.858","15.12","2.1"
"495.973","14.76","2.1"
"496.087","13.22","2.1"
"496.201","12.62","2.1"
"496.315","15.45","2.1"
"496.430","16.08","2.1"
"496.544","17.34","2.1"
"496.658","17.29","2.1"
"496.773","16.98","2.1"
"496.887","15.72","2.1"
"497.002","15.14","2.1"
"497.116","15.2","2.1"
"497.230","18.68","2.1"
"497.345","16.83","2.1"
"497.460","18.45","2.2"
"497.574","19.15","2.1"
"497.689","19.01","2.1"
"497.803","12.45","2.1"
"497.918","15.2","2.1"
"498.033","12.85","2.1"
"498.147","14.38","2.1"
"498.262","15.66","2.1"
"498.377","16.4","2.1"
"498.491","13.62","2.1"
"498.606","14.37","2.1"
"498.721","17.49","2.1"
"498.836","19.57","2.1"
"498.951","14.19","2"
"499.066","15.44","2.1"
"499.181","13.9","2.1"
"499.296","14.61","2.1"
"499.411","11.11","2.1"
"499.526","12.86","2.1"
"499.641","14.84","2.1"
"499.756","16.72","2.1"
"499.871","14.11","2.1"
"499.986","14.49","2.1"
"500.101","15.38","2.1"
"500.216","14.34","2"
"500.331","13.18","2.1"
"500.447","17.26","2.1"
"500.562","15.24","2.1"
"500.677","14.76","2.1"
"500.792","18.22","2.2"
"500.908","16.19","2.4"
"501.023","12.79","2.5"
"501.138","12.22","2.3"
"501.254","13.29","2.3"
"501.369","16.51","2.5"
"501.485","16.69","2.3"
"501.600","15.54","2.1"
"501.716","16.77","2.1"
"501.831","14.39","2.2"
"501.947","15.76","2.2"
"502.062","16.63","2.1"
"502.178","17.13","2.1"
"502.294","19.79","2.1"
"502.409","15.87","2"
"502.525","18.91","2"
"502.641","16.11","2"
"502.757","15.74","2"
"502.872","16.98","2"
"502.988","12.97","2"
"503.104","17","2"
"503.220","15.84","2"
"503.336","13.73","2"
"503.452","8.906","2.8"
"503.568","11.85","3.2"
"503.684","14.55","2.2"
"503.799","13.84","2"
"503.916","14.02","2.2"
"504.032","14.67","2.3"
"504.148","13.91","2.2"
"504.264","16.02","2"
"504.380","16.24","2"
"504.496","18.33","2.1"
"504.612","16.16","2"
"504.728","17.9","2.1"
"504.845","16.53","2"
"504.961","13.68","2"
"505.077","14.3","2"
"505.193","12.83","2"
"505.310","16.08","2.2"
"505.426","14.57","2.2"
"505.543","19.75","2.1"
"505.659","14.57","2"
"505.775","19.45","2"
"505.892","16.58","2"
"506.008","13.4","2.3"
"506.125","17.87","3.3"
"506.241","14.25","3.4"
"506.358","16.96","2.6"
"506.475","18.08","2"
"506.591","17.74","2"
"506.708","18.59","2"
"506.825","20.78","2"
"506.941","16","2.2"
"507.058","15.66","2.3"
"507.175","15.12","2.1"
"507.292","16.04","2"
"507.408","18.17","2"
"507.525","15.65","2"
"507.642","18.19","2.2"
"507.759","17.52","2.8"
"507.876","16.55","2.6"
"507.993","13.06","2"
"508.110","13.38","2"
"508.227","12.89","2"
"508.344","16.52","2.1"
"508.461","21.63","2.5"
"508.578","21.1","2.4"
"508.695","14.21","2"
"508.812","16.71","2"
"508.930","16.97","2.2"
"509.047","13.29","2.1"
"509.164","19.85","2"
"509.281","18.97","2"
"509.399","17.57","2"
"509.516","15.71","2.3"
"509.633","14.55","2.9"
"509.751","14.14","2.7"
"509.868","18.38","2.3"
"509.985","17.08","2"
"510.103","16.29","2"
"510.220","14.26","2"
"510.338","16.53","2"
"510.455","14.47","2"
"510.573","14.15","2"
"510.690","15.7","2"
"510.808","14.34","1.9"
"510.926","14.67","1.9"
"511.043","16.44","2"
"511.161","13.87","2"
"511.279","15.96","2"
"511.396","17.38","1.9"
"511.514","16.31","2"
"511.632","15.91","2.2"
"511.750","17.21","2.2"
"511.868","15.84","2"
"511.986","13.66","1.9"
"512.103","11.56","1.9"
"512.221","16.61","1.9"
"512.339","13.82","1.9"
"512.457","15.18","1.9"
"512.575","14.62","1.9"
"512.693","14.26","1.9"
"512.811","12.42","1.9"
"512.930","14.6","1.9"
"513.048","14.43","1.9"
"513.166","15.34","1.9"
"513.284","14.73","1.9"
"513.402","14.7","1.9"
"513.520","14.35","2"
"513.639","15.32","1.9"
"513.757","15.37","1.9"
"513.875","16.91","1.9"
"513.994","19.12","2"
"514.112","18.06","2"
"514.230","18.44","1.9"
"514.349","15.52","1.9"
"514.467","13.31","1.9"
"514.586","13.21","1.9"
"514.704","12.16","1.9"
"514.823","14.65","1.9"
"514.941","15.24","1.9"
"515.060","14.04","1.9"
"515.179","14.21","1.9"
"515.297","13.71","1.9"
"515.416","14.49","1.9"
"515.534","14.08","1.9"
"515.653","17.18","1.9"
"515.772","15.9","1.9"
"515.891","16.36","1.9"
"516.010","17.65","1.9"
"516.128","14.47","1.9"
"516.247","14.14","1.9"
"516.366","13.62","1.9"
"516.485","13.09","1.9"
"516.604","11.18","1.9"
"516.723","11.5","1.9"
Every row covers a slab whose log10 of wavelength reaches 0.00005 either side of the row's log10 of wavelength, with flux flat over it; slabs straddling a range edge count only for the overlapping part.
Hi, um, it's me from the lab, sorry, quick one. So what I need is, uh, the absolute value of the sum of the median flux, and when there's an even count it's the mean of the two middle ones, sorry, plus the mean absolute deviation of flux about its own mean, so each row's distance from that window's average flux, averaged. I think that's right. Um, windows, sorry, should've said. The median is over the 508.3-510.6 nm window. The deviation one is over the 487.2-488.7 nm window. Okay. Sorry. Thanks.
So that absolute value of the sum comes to 19.4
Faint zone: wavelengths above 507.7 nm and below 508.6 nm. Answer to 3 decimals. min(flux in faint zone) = 12.890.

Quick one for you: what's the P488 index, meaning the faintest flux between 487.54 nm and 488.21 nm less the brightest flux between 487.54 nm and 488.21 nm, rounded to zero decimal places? -11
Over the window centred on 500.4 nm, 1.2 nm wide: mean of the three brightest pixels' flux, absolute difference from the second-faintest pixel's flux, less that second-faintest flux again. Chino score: -11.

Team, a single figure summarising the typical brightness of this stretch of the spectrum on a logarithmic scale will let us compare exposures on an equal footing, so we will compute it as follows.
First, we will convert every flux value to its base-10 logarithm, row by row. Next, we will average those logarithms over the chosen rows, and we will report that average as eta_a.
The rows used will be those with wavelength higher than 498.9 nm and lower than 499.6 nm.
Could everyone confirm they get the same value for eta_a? 1.13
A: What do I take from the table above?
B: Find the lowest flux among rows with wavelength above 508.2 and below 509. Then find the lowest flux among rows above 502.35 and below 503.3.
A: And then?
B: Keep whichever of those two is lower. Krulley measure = 12.9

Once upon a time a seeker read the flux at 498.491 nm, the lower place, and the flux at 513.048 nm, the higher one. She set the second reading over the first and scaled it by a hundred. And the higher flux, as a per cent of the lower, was 106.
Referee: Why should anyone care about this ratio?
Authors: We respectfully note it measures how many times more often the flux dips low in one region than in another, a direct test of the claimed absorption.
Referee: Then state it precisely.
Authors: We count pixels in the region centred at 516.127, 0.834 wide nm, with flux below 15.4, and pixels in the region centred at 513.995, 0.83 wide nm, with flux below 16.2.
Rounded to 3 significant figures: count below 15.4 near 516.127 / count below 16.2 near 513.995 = 1.33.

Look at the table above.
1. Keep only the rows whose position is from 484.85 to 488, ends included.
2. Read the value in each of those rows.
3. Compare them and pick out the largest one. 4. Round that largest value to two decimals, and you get 21.03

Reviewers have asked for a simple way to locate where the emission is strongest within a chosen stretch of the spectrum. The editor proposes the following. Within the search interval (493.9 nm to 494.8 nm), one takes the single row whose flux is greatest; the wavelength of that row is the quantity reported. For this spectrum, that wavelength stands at 494.149 nm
